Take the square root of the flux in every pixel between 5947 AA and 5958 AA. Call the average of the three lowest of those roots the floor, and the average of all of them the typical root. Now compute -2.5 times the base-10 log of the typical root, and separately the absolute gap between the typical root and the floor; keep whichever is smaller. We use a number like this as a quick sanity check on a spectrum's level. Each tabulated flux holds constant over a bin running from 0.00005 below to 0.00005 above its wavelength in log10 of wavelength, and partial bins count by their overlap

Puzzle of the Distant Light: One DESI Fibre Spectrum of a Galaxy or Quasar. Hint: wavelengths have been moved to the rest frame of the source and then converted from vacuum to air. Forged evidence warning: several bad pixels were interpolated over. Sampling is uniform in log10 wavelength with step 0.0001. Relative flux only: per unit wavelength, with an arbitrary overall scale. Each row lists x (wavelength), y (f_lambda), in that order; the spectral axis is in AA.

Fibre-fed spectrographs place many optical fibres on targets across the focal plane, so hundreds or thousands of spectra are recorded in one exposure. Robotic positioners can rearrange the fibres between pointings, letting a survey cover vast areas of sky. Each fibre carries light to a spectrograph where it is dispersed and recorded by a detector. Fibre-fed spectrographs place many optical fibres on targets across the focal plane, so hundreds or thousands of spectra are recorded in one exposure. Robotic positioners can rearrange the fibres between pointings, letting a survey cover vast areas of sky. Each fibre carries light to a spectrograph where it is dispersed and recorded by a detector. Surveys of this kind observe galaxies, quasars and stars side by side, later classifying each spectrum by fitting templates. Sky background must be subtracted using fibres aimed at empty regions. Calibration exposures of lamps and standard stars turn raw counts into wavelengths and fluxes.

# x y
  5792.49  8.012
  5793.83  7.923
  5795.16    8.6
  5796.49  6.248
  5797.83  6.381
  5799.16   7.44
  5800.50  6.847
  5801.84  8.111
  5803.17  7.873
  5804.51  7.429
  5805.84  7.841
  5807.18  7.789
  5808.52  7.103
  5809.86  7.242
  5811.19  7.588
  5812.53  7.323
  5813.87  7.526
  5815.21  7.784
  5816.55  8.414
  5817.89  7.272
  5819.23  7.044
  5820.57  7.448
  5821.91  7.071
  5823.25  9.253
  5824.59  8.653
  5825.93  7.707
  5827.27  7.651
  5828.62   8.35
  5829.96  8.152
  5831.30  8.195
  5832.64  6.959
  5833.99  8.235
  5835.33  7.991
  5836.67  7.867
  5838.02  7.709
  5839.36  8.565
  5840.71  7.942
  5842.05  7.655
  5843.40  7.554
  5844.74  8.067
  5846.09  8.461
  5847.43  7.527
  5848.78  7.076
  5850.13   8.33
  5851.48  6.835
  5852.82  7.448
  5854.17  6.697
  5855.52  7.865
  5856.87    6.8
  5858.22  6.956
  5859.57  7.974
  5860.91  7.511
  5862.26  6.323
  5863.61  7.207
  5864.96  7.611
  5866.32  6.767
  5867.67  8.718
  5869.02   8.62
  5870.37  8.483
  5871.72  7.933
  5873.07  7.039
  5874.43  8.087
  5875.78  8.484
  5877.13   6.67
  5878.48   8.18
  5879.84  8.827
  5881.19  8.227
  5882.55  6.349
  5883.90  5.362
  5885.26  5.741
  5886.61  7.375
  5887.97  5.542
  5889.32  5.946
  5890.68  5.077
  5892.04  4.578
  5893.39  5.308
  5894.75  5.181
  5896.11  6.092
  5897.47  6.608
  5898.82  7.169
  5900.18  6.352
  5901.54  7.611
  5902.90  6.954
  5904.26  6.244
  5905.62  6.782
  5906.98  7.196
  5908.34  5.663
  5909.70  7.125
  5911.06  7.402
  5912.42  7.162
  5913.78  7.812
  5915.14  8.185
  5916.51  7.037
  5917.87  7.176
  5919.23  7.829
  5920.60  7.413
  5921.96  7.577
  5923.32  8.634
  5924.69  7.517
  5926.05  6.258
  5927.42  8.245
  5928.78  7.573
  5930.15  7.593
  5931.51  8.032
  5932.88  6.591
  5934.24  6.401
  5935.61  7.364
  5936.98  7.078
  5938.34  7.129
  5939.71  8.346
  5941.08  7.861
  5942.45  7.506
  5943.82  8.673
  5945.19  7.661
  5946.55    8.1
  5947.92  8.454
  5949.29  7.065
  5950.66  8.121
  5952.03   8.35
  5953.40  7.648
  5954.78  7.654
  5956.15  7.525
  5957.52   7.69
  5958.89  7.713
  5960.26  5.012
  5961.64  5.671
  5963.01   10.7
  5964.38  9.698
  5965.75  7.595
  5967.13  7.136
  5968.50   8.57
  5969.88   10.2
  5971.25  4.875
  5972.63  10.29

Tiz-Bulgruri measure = -1.12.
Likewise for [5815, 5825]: -1.12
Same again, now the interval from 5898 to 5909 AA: -1.04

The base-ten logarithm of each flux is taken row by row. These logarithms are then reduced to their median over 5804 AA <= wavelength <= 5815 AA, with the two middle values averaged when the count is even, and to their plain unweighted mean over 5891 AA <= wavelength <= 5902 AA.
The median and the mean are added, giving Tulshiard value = 1.65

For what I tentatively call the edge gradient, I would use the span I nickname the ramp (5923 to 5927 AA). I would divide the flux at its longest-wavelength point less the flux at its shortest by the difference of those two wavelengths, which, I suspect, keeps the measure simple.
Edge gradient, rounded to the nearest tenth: -0.9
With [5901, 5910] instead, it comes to -0.1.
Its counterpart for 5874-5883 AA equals -0.2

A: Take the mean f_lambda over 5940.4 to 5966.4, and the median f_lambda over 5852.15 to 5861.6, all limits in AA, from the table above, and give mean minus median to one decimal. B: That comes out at 0.4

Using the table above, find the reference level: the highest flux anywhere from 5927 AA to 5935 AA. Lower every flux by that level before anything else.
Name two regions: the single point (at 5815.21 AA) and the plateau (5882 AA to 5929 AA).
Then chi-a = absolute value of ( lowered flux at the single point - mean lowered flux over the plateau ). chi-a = 1.0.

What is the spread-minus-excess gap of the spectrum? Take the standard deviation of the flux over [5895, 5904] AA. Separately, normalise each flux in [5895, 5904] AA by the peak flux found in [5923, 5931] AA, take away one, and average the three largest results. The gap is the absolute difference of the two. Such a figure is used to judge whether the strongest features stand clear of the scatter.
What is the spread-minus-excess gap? 0.7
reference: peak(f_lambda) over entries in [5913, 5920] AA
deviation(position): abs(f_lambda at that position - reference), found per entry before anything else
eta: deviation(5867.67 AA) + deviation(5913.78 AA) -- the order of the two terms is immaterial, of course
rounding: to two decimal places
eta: 0.91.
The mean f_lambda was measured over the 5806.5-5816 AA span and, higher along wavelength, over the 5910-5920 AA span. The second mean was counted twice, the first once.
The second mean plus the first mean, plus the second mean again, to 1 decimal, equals 22.5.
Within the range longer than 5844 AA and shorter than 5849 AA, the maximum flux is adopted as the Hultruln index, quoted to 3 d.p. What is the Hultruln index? 8.461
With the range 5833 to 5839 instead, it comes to 8.235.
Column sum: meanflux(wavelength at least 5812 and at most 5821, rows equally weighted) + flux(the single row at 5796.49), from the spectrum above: 13.8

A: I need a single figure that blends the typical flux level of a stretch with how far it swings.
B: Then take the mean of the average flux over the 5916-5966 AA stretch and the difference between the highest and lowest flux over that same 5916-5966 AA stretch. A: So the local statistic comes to 6.66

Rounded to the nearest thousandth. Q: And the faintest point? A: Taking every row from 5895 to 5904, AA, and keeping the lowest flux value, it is 6.092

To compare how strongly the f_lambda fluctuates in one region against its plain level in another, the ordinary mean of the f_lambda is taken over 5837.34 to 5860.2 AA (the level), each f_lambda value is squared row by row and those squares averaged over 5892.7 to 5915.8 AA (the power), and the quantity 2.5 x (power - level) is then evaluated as 97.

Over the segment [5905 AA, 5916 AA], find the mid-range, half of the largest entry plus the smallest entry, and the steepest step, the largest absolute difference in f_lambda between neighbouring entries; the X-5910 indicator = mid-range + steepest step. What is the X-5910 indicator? 8.5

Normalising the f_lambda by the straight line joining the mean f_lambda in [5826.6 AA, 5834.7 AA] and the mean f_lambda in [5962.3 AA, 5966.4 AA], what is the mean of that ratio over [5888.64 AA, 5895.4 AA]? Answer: 0.61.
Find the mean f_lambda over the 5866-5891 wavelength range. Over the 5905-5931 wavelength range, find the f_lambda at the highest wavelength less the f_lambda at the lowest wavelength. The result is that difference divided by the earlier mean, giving 0.11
